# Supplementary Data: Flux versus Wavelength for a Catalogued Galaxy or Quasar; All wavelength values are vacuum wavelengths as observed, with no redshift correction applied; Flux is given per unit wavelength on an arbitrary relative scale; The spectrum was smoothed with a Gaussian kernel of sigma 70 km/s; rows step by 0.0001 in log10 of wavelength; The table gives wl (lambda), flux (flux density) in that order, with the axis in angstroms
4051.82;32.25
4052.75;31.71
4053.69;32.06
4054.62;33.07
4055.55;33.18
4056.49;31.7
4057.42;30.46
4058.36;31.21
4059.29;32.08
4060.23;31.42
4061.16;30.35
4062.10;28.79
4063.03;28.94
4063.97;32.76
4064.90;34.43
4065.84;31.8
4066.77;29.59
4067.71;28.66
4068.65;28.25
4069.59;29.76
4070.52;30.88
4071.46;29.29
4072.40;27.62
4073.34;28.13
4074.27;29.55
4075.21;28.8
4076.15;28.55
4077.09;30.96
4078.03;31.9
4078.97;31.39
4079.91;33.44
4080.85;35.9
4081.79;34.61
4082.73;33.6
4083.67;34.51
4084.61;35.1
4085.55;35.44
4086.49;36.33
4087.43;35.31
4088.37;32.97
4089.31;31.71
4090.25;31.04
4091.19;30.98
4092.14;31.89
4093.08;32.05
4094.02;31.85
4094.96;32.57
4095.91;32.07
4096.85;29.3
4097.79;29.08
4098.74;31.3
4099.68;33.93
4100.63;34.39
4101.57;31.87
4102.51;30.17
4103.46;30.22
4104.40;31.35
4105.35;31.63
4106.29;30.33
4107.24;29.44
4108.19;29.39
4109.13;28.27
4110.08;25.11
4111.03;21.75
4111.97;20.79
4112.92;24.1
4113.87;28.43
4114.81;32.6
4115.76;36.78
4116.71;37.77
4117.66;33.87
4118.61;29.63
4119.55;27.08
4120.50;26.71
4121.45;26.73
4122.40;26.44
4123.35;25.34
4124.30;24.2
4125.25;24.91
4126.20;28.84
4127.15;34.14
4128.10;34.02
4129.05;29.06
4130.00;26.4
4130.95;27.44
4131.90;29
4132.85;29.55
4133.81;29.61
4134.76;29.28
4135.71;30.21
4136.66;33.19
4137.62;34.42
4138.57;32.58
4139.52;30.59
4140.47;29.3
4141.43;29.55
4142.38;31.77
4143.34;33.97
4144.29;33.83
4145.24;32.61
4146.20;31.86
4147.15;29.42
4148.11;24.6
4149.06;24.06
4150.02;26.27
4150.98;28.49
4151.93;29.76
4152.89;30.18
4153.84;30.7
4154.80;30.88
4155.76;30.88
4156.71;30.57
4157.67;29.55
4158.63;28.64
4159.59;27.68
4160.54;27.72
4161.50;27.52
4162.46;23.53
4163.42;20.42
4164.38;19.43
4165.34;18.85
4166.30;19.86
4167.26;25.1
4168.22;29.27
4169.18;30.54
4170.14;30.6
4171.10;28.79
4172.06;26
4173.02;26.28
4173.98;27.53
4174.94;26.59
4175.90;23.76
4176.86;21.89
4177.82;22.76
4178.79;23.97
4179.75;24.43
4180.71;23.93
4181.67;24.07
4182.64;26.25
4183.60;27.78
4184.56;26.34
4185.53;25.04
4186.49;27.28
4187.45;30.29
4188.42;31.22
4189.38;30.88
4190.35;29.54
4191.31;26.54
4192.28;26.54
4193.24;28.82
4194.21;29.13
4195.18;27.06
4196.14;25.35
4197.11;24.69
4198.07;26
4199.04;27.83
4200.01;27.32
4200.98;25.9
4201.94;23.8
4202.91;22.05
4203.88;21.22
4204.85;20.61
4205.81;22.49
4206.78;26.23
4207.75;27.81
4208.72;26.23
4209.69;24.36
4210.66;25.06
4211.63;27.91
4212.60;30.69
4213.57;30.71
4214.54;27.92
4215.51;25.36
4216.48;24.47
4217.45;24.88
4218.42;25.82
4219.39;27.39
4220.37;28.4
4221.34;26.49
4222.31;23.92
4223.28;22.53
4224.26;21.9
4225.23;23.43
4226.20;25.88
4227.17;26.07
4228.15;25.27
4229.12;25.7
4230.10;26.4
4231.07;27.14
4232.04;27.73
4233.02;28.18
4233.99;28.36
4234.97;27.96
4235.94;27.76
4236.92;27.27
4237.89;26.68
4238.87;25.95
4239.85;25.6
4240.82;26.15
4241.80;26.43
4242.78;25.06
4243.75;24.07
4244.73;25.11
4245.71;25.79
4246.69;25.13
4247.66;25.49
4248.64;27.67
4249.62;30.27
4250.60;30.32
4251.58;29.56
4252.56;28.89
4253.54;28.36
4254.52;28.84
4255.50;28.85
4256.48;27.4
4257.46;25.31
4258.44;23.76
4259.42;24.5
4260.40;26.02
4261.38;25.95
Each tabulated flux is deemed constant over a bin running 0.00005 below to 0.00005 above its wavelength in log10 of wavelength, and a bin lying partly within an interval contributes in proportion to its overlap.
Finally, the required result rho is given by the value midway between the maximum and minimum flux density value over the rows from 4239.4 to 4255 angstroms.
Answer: 27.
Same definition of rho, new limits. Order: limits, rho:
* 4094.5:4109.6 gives 31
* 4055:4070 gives 31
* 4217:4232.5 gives 25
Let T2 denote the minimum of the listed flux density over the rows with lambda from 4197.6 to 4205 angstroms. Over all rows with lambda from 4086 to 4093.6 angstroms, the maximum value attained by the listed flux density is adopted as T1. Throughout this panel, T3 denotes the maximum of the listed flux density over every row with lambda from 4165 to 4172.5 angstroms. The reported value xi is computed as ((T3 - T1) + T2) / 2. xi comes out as 7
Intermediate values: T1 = 36.33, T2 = 20.61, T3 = 30.6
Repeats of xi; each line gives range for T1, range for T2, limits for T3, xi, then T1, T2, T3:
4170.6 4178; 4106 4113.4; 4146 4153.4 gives 12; 28.79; 20.79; 31.86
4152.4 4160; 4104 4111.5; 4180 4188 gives 11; 30.88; 21.75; 30.29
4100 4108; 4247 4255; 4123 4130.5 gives 13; 34.39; 25.49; 34.14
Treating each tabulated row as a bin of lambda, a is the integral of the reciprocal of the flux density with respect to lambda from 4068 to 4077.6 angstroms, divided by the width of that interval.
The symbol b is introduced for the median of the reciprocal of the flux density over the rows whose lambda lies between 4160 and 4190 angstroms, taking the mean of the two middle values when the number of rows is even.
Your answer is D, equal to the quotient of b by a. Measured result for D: 1.11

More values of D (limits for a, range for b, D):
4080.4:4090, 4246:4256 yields 1.19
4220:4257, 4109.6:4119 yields 0.91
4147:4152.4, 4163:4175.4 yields 1.02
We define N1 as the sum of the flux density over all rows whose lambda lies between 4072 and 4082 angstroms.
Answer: 341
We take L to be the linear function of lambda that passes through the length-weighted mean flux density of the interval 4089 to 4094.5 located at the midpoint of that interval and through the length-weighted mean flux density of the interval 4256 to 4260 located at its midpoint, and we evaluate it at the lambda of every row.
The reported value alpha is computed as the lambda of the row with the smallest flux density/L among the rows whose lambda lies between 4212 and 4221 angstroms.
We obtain 4216.48 angstroms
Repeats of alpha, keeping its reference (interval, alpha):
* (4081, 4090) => 4089.31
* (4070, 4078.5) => 4072.40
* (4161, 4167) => 4165.34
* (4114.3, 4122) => 4120.50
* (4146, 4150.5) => 4149.06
